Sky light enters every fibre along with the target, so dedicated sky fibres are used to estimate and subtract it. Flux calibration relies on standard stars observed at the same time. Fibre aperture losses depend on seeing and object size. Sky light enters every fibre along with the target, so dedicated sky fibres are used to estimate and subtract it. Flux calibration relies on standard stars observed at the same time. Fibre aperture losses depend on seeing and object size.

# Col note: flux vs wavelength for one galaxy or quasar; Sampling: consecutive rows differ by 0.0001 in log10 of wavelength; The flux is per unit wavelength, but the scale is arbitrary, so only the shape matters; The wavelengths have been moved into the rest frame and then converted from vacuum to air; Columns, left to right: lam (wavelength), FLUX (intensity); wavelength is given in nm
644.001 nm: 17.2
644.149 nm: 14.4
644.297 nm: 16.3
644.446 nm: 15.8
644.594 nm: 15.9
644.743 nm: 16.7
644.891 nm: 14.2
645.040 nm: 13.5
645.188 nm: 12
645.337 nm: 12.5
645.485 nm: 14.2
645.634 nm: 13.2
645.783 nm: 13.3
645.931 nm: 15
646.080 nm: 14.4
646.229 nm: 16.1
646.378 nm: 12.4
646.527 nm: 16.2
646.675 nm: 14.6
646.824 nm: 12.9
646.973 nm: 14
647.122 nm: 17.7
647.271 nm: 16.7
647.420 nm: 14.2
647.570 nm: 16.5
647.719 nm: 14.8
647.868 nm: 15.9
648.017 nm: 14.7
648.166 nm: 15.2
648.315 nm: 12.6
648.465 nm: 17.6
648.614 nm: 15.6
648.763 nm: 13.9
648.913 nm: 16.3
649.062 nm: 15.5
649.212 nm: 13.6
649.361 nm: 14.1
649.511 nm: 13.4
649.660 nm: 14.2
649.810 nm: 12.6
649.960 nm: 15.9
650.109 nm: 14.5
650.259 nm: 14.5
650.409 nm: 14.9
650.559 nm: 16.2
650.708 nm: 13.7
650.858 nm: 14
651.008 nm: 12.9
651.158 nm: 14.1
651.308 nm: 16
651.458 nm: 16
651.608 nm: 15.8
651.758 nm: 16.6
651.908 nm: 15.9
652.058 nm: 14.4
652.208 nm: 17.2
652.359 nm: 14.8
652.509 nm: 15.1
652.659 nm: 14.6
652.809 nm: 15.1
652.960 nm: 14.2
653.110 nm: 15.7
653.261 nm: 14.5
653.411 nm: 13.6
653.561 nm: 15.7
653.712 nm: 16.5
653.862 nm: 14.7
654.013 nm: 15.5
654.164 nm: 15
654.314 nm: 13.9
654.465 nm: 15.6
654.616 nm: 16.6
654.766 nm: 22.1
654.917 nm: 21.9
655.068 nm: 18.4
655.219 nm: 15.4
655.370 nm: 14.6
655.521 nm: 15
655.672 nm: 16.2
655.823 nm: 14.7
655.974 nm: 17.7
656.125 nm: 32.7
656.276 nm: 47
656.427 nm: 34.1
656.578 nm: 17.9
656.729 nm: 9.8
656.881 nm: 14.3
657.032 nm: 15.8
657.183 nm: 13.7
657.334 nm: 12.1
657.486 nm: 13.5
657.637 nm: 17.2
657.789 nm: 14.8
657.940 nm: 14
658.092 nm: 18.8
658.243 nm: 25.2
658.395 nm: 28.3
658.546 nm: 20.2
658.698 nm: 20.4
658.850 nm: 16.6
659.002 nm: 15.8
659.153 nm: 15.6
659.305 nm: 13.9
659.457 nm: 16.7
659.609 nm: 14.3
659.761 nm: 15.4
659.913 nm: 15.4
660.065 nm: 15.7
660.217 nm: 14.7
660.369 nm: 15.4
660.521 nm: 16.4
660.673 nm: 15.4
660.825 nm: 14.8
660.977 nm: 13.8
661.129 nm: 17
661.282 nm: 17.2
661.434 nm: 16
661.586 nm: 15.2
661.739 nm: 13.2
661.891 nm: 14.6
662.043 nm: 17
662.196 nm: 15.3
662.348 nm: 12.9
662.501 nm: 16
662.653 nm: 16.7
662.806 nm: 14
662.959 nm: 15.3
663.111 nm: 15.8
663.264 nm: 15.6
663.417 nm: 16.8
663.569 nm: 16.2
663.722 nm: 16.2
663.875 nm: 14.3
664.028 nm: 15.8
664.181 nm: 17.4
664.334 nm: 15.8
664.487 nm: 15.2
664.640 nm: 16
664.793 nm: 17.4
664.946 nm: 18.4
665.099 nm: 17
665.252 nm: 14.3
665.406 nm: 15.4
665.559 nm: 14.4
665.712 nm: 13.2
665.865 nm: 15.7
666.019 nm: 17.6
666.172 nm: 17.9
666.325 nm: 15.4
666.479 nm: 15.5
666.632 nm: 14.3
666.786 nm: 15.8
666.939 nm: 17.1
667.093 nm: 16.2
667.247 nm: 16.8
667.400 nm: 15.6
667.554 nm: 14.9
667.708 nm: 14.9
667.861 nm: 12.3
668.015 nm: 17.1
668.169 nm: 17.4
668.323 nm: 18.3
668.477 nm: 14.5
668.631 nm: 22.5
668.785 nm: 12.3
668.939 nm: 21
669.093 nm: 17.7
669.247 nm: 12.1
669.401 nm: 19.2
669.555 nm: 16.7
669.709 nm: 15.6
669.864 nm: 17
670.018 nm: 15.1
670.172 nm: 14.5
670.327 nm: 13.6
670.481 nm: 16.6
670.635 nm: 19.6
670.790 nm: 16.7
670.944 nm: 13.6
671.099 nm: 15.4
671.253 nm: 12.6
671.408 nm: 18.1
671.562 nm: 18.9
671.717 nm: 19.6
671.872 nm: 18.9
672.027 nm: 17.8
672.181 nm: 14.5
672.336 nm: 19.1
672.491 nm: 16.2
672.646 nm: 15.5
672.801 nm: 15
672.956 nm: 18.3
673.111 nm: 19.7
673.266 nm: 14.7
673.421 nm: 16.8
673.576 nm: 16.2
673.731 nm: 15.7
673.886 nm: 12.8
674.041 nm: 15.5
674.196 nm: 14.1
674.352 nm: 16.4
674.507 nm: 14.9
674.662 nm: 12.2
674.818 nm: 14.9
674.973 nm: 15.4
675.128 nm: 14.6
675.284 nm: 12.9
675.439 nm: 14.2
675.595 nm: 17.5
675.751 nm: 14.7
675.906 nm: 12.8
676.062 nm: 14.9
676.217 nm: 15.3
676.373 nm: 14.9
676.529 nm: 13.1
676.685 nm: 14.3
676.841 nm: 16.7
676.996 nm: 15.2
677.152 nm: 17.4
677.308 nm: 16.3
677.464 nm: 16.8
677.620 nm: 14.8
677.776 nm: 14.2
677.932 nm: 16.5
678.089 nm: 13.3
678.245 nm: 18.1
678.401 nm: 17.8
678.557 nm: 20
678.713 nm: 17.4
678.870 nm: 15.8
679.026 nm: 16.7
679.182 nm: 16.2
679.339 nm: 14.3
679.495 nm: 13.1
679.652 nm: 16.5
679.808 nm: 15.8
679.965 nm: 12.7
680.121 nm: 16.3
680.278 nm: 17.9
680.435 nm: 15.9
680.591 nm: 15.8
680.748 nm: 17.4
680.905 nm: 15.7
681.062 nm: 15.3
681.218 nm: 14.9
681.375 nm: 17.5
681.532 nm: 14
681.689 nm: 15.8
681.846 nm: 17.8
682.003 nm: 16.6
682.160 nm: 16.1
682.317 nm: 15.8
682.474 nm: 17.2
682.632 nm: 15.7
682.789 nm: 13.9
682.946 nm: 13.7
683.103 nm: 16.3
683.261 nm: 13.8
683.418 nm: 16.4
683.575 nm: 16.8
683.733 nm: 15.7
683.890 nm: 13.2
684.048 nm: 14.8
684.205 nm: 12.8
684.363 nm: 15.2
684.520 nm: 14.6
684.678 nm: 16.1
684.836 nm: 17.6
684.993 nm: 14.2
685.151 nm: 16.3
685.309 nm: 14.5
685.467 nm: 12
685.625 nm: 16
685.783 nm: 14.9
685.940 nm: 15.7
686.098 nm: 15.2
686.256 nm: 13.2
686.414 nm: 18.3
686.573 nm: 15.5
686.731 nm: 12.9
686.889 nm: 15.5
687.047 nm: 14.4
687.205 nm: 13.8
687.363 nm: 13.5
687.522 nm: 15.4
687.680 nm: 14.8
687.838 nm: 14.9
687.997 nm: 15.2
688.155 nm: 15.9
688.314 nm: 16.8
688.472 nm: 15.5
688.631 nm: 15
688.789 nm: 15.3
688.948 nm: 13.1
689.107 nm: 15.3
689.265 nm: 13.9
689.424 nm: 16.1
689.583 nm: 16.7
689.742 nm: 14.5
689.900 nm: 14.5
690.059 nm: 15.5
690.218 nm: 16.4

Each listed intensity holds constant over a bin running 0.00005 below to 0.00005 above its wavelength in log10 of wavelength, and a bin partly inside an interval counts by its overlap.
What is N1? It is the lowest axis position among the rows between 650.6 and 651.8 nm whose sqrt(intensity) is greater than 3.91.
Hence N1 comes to 651.308 nm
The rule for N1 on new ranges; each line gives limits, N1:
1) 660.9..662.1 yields 661.129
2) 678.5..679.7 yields 678.557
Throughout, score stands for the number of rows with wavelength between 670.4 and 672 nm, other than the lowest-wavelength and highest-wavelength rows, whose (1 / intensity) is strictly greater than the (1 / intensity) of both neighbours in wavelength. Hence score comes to 2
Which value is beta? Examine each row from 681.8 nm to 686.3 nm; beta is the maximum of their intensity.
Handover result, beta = 17.8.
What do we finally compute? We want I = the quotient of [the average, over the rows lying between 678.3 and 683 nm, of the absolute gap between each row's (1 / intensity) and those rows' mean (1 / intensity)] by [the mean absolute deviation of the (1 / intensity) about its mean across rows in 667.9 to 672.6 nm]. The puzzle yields 0.59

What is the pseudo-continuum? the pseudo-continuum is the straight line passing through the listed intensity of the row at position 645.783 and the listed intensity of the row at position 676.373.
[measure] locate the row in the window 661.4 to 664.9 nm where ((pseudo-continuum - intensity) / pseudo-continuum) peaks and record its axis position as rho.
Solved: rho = 662.348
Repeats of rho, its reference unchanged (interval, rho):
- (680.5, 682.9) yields 682.789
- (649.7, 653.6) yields 649.810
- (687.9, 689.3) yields 688.948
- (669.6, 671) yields 670.944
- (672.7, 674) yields 673.886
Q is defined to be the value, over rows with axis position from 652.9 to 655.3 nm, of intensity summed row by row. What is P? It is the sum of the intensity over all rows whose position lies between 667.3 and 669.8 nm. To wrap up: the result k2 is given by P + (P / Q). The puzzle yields 263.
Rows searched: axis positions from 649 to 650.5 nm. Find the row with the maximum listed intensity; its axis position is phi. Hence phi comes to 649.960 nm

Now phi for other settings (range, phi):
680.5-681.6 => 681.375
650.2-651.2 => 650.559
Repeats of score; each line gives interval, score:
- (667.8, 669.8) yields 3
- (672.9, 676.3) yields 6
